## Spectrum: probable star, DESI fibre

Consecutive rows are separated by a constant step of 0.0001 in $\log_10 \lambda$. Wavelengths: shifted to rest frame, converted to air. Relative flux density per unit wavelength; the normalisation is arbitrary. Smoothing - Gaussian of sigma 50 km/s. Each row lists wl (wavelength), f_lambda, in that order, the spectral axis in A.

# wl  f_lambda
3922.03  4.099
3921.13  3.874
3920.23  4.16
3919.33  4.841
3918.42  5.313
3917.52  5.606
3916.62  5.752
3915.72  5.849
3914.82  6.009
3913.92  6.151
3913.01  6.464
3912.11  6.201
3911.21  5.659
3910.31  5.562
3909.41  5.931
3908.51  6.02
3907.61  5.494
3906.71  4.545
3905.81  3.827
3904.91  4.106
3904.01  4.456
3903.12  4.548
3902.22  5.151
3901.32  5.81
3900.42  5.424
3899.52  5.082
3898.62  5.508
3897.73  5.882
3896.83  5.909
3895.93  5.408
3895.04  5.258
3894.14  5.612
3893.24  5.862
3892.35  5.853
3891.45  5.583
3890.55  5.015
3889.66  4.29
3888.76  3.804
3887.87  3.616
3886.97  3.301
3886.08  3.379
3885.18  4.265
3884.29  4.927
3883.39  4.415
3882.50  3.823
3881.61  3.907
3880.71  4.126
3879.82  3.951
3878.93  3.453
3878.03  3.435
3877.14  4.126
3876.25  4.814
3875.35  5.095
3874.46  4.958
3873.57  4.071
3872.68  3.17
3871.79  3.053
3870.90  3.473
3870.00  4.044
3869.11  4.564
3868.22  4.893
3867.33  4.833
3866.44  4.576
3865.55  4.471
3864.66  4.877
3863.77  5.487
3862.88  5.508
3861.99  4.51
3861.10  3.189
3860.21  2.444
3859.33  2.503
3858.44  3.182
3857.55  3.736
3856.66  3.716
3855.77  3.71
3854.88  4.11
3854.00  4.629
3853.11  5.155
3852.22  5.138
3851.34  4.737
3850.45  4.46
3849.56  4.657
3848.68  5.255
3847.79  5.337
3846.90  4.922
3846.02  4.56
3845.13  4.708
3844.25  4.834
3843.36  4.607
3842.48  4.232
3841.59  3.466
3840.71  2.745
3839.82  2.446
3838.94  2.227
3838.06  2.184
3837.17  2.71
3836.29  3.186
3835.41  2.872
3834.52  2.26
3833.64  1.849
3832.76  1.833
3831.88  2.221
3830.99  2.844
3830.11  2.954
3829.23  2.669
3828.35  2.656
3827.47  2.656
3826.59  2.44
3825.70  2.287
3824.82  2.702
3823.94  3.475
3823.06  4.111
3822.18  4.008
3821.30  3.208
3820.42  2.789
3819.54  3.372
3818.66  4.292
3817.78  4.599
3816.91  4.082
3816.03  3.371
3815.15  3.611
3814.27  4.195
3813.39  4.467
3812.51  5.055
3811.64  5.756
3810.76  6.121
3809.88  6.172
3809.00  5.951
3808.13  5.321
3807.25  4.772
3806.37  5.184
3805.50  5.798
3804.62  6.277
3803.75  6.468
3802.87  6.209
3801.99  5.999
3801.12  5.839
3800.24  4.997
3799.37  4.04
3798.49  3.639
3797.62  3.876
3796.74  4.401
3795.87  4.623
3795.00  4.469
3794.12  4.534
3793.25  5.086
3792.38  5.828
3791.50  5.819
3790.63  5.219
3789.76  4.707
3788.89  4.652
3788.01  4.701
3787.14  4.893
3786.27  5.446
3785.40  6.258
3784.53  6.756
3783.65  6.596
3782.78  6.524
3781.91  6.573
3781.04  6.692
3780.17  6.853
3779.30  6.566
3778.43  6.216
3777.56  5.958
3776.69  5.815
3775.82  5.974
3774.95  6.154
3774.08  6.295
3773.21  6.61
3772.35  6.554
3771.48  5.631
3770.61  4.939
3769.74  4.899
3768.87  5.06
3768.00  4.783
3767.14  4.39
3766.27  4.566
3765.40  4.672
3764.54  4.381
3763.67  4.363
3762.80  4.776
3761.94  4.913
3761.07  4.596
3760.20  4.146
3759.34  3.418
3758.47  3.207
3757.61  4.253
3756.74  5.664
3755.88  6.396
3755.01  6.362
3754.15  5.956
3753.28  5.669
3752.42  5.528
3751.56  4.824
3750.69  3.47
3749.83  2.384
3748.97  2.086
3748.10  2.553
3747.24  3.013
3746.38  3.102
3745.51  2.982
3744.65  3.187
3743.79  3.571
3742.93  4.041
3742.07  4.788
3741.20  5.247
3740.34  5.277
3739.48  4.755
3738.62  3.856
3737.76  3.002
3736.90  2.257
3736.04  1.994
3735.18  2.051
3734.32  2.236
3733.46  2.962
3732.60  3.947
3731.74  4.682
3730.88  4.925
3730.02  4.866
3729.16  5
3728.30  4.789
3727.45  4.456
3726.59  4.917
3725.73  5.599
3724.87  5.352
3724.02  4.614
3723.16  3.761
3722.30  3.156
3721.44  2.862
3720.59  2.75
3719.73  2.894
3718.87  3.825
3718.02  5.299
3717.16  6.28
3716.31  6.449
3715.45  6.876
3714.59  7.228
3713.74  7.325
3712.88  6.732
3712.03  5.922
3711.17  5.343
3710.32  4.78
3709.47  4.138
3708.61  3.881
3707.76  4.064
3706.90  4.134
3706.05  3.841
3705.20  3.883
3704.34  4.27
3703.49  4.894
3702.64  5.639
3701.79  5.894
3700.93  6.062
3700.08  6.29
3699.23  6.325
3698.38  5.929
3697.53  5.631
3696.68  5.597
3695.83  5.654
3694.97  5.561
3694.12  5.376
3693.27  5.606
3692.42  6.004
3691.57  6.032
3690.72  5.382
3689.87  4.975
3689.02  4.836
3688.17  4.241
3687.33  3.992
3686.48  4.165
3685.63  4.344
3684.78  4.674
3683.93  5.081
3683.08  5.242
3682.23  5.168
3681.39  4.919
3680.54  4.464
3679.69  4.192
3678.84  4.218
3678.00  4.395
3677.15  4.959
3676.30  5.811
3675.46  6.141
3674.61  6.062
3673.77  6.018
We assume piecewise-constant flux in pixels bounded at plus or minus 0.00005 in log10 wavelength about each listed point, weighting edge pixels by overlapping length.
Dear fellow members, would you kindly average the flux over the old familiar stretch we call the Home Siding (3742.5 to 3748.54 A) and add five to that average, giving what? 8.2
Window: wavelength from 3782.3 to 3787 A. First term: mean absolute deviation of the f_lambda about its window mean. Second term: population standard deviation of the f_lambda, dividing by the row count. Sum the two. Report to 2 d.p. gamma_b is 0.83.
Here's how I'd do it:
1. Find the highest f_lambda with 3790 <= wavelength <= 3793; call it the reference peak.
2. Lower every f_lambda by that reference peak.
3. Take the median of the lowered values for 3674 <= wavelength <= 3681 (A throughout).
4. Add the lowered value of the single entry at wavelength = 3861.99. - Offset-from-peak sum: -2.43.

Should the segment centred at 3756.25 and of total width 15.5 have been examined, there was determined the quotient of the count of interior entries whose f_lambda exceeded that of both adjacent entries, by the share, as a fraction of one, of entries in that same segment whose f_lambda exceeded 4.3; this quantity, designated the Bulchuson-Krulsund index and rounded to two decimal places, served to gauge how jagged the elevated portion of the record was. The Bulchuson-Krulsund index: 3.27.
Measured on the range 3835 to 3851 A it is 6.00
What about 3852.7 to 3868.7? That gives 3.60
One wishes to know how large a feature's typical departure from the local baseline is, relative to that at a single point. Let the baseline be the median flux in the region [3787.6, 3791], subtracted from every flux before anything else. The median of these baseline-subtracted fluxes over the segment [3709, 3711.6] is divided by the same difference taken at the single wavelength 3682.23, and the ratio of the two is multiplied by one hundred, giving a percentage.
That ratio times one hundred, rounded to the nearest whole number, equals 16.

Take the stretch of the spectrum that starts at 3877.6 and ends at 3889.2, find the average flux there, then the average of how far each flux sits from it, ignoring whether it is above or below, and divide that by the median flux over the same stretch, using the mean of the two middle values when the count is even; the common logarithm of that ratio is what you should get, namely -1.03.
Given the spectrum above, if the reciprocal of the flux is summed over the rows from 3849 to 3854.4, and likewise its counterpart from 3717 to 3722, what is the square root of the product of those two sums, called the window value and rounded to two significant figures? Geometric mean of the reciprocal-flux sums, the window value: 1.4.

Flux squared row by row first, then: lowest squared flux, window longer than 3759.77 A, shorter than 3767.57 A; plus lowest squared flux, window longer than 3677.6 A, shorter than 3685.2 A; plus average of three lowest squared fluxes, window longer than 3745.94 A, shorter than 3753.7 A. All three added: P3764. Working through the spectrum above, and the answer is 40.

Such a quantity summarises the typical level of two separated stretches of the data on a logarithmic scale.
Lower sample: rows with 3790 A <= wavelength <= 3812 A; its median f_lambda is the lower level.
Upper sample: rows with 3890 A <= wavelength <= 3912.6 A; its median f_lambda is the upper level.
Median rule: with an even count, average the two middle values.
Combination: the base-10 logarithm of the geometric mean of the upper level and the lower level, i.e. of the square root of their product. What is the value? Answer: 0.73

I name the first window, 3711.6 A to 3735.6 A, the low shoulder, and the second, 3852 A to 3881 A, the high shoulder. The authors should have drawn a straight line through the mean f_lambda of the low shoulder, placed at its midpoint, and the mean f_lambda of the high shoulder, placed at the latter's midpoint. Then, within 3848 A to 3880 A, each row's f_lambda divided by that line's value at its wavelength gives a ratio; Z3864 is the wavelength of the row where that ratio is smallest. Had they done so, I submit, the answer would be 3860.21 A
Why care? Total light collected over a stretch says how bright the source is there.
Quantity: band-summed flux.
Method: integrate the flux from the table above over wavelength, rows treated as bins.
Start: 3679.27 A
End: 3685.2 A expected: 28.6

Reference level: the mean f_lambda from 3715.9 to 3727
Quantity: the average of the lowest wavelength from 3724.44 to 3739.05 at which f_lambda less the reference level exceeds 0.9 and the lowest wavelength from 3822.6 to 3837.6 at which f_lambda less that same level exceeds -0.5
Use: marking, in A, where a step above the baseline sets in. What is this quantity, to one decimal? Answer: 3774.0 A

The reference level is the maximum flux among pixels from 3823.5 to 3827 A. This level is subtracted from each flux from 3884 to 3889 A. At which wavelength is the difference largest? 3884.29 A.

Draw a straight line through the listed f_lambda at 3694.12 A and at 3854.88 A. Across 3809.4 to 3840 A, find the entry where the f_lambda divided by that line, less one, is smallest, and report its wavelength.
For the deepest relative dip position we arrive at 3832.76 A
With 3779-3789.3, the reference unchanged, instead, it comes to 3788.89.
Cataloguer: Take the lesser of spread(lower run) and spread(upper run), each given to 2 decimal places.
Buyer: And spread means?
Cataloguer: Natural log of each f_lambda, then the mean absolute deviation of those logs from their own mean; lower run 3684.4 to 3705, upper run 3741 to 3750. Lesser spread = 0.12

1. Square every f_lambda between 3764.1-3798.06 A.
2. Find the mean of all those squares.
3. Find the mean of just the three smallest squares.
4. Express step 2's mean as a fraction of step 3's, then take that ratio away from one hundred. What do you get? 98.3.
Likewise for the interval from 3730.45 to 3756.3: 95.9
